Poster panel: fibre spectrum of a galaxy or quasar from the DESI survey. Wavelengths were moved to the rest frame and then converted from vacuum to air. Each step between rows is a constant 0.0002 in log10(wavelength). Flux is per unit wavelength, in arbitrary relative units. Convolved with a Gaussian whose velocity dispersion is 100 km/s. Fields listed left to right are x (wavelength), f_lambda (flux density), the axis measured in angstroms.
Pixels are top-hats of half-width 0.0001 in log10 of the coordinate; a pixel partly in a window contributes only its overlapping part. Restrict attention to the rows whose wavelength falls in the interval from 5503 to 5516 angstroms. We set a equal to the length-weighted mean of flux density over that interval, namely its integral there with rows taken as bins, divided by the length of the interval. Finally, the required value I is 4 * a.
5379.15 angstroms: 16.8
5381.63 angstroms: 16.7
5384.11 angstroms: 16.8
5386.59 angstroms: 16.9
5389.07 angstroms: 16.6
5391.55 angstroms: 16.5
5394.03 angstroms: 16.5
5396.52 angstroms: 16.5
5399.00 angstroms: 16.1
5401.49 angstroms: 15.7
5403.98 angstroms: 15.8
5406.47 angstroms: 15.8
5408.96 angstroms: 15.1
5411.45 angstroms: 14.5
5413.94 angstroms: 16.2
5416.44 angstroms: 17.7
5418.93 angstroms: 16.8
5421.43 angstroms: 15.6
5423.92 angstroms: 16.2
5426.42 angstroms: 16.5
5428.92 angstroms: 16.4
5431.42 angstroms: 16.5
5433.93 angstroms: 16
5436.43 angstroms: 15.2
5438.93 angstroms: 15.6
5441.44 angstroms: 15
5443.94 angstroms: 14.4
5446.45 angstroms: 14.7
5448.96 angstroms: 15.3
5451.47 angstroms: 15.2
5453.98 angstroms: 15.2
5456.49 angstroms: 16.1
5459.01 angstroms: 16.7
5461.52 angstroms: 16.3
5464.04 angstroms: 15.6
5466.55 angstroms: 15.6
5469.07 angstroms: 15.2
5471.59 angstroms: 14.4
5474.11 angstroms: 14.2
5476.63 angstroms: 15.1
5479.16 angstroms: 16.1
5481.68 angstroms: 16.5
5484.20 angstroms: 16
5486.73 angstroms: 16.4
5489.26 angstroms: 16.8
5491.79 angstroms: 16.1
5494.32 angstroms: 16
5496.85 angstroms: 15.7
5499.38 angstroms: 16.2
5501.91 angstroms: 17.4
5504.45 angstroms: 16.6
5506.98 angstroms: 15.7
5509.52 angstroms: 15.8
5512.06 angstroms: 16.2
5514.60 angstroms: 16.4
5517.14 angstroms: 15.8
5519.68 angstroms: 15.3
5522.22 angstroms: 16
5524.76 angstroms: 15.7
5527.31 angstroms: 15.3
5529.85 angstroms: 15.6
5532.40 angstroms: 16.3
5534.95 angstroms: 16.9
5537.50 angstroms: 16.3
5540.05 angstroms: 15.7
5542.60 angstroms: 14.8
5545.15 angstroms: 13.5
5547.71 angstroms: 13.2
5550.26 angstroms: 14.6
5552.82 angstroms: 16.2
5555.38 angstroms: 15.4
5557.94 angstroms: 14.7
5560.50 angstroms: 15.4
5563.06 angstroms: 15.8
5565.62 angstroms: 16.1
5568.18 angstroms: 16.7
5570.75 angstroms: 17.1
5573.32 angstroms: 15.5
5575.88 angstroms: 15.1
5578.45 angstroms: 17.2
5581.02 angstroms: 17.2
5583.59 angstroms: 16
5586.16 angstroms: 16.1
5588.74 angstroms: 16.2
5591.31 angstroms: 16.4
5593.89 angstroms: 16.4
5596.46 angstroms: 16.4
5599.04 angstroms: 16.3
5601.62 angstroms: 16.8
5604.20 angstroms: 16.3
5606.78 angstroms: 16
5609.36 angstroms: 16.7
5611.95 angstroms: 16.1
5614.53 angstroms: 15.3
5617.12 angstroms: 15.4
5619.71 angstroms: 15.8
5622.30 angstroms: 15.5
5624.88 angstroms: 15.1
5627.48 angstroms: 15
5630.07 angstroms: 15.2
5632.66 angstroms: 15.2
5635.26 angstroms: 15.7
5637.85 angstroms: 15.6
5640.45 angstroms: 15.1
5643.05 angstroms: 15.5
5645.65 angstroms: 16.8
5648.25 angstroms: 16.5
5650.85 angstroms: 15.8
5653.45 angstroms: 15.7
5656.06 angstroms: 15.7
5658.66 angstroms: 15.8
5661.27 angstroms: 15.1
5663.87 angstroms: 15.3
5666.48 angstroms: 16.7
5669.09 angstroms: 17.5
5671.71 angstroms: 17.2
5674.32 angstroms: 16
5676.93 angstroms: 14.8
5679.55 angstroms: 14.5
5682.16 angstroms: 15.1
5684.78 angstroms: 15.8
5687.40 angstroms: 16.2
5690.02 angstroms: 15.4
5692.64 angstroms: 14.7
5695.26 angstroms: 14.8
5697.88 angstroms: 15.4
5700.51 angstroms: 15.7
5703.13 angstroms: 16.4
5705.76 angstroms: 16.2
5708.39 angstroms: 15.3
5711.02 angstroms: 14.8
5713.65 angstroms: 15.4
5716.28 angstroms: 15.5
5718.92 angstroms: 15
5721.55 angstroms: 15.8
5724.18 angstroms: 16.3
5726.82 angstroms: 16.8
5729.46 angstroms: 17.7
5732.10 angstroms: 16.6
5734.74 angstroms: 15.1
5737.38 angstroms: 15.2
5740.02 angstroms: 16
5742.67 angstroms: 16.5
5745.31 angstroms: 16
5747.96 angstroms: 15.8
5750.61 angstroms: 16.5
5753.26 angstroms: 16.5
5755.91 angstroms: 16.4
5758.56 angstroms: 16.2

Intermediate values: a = 16.1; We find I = 64.6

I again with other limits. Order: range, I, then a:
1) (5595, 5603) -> 66.0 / 16.5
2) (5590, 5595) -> 65.6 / 16.4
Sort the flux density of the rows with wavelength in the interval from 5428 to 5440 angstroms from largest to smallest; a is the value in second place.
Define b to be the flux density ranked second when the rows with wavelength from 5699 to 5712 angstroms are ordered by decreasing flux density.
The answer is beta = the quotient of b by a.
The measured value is 0.988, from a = 16.4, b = 16.2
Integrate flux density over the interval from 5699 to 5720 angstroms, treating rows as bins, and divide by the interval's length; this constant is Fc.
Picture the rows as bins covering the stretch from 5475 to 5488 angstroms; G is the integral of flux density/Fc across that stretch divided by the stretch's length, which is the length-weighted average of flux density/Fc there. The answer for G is 1.03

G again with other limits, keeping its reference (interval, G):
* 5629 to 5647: 1.00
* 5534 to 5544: 1.02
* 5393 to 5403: 1.04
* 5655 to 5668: 1.01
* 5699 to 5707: 1.03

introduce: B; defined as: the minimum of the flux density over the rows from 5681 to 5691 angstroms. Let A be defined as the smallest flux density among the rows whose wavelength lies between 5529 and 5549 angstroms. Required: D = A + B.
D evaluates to 28.3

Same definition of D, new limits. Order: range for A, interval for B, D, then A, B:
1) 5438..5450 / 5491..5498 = 30.1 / 14.4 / 15.7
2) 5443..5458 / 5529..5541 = 30.0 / 14.4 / 15.6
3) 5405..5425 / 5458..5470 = 29.7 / 14.5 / 15.2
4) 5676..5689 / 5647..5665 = 29.6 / 14.5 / 15.1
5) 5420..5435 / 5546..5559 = 28.8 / 15.6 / 13.2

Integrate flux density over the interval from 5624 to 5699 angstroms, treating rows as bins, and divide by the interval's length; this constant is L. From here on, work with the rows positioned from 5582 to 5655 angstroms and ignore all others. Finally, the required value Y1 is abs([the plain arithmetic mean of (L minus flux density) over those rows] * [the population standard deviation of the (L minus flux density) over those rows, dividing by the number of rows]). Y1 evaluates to 0.14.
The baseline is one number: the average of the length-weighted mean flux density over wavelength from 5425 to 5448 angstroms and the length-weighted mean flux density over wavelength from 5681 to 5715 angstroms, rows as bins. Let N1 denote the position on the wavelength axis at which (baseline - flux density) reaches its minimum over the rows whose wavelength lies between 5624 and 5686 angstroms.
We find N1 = 5669.09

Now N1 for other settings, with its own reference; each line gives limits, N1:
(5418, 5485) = 5418.93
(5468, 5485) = 5481.68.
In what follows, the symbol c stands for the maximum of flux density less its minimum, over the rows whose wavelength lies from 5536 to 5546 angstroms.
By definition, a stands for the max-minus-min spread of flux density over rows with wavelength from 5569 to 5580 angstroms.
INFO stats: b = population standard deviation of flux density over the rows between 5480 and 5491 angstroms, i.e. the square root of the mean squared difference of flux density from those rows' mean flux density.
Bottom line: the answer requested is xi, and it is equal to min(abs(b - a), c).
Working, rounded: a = 2.10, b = 0.29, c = 2.8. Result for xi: 1.8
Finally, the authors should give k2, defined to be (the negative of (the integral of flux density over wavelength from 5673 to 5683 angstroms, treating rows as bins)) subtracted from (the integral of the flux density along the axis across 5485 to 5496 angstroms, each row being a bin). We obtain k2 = 330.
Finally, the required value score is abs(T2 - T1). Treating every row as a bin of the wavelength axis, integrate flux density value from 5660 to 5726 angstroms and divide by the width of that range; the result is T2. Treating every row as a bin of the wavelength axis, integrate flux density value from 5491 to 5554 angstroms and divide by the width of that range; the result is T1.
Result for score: 0.08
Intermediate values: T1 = 15.7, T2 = 15.65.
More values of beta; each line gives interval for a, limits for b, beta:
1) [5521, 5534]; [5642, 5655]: 1.031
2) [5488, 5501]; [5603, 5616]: 1.006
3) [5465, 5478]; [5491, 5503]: 1.066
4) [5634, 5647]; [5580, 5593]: 1.045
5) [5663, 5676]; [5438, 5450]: 0.890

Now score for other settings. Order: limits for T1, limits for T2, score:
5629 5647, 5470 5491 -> 0.09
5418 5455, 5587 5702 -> 0.15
